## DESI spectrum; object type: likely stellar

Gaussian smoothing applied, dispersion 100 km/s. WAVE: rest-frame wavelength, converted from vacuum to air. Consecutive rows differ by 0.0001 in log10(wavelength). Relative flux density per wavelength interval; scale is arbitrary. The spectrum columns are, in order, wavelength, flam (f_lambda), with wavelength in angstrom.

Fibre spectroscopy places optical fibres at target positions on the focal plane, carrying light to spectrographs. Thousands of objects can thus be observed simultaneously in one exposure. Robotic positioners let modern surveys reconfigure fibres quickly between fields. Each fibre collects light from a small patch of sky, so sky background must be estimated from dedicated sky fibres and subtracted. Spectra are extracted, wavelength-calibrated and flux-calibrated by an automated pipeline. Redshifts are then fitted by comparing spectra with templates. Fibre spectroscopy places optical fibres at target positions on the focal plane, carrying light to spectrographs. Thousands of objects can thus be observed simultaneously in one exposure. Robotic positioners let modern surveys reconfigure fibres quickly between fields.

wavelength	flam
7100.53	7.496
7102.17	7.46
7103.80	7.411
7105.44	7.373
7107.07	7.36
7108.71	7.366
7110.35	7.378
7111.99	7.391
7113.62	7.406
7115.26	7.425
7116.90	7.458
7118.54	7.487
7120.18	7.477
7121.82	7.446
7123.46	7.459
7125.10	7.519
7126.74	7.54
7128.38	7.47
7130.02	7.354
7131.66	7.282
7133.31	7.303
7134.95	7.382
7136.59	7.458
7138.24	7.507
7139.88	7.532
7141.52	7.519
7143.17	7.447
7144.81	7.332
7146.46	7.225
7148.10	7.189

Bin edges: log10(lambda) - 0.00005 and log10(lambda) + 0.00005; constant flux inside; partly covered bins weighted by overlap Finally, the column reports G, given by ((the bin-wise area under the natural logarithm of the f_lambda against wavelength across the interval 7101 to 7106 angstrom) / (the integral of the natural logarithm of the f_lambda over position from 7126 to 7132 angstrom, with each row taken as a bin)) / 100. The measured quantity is 0.008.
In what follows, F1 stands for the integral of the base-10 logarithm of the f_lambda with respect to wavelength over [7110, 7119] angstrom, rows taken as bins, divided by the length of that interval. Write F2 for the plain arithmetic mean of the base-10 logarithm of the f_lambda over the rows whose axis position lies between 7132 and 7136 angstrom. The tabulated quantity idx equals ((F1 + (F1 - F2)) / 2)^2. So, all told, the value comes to 0.192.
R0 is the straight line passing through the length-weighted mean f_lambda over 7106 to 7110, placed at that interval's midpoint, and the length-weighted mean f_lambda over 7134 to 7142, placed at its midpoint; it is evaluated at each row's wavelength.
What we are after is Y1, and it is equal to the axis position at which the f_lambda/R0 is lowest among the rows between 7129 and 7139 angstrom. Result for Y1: 7131.66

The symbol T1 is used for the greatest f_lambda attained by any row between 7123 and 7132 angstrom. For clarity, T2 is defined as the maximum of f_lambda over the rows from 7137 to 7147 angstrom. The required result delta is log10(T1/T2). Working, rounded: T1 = 7.54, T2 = 7.532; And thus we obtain 0.0005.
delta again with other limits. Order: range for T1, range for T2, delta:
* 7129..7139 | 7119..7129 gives -0.0019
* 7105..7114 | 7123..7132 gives -0.0078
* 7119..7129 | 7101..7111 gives 0.0046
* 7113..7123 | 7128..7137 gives 0.0010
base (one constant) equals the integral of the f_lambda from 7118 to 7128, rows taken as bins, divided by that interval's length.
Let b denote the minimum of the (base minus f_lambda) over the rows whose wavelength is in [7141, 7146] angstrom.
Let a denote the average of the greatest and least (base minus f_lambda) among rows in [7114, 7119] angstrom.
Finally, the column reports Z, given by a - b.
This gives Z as 0.06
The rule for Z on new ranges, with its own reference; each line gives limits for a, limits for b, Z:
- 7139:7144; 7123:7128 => 0.05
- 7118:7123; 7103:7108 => -0.06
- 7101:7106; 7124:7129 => 0.12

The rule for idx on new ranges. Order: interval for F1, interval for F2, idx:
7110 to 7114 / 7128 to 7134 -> 0.191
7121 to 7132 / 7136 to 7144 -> 0.189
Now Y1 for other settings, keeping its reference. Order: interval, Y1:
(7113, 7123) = 7113.62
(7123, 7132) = 7131.66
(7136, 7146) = 7144.81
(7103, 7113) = 7108.71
